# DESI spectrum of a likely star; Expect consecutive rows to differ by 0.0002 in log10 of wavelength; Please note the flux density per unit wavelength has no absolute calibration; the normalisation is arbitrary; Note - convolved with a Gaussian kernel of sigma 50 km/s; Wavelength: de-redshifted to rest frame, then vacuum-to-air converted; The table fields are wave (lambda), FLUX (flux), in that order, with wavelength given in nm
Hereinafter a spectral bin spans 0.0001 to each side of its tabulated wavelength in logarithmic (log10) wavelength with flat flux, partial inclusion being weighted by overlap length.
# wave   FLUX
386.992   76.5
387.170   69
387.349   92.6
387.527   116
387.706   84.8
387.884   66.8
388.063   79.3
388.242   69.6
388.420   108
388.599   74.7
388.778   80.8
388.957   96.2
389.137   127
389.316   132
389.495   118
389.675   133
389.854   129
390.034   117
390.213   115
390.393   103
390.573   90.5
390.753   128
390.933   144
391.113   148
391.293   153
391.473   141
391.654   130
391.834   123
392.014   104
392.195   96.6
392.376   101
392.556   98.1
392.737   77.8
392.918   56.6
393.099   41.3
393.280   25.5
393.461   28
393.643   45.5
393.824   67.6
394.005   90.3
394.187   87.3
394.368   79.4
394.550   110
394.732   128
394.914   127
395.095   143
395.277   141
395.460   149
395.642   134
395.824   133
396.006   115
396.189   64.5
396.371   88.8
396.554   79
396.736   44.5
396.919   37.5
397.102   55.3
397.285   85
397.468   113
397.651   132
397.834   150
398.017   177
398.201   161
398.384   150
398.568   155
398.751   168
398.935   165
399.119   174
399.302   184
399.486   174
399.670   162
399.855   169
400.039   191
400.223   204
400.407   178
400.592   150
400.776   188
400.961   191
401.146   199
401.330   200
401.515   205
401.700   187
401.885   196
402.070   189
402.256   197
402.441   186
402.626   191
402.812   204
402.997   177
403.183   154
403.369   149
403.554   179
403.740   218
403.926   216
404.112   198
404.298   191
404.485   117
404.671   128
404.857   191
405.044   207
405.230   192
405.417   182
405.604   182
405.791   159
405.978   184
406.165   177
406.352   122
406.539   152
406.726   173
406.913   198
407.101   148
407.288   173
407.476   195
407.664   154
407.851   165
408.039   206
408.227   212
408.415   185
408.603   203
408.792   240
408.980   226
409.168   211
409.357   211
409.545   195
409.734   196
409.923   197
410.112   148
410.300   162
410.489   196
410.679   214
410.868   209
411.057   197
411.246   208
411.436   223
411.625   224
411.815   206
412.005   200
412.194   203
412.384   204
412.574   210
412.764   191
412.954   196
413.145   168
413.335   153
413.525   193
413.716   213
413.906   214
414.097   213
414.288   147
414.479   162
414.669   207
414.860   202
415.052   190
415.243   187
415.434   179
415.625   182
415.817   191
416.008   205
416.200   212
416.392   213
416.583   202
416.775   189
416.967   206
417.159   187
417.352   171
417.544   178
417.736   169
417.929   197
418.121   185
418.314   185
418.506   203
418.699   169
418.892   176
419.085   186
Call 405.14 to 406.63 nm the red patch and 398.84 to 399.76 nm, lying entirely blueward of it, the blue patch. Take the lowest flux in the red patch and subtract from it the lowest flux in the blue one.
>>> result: -40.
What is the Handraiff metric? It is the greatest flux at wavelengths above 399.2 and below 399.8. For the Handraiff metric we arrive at 184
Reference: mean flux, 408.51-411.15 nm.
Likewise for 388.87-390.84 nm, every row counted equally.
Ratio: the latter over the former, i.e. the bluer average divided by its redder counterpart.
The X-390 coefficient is 0.58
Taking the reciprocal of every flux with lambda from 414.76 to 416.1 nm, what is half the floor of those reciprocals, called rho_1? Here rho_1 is 0.0024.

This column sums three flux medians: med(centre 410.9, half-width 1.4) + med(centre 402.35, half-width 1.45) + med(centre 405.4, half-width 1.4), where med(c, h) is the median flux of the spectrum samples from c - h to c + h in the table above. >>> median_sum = 573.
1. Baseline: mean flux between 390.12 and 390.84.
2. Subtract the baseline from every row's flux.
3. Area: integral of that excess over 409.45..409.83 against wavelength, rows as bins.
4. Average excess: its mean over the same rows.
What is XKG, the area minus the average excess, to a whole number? -54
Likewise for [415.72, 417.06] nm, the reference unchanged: 32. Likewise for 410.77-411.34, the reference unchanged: -41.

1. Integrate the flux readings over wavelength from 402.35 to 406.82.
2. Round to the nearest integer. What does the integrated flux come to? 788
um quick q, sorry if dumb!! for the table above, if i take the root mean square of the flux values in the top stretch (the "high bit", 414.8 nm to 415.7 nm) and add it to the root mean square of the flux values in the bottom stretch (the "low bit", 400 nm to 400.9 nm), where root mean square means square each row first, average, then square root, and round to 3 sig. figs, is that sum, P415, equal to 371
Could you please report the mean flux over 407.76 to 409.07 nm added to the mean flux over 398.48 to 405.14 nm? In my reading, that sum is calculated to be 387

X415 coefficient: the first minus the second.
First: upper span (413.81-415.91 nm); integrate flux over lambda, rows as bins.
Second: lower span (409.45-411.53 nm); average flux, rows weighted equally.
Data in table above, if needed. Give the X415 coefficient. 201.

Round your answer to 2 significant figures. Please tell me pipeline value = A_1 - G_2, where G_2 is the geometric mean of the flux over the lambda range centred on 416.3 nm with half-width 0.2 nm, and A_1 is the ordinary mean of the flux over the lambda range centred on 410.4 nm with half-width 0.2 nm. -33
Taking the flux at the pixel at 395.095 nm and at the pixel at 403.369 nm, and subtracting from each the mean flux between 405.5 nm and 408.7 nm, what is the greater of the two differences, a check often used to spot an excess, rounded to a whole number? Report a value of -27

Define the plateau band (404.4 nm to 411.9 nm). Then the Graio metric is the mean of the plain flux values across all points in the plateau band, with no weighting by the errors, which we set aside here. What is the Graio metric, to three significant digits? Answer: 187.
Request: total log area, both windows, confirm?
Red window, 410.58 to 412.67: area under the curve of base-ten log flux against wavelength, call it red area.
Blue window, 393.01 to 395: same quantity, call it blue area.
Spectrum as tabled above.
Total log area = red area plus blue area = 8.47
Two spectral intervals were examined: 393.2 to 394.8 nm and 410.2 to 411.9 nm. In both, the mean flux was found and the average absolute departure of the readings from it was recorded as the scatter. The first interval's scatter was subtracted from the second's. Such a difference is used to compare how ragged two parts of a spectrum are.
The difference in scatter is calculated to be -15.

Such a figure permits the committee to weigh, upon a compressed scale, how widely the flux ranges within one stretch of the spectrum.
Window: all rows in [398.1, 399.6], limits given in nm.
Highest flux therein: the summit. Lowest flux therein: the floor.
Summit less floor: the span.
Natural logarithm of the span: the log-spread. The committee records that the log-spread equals 3.5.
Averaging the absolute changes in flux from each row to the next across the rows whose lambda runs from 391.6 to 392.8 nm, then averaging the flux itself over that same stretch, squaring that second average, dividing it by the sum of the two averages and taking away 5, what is 90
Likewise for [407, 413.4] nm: 175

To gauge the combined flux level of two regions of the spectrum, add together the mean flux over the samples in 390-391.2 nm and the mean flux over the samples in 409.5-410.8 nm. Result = 308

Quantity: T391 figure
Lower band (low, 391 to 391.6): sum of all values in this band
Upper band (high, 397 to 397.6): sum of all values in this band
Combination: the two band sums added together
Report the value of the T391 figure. 695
